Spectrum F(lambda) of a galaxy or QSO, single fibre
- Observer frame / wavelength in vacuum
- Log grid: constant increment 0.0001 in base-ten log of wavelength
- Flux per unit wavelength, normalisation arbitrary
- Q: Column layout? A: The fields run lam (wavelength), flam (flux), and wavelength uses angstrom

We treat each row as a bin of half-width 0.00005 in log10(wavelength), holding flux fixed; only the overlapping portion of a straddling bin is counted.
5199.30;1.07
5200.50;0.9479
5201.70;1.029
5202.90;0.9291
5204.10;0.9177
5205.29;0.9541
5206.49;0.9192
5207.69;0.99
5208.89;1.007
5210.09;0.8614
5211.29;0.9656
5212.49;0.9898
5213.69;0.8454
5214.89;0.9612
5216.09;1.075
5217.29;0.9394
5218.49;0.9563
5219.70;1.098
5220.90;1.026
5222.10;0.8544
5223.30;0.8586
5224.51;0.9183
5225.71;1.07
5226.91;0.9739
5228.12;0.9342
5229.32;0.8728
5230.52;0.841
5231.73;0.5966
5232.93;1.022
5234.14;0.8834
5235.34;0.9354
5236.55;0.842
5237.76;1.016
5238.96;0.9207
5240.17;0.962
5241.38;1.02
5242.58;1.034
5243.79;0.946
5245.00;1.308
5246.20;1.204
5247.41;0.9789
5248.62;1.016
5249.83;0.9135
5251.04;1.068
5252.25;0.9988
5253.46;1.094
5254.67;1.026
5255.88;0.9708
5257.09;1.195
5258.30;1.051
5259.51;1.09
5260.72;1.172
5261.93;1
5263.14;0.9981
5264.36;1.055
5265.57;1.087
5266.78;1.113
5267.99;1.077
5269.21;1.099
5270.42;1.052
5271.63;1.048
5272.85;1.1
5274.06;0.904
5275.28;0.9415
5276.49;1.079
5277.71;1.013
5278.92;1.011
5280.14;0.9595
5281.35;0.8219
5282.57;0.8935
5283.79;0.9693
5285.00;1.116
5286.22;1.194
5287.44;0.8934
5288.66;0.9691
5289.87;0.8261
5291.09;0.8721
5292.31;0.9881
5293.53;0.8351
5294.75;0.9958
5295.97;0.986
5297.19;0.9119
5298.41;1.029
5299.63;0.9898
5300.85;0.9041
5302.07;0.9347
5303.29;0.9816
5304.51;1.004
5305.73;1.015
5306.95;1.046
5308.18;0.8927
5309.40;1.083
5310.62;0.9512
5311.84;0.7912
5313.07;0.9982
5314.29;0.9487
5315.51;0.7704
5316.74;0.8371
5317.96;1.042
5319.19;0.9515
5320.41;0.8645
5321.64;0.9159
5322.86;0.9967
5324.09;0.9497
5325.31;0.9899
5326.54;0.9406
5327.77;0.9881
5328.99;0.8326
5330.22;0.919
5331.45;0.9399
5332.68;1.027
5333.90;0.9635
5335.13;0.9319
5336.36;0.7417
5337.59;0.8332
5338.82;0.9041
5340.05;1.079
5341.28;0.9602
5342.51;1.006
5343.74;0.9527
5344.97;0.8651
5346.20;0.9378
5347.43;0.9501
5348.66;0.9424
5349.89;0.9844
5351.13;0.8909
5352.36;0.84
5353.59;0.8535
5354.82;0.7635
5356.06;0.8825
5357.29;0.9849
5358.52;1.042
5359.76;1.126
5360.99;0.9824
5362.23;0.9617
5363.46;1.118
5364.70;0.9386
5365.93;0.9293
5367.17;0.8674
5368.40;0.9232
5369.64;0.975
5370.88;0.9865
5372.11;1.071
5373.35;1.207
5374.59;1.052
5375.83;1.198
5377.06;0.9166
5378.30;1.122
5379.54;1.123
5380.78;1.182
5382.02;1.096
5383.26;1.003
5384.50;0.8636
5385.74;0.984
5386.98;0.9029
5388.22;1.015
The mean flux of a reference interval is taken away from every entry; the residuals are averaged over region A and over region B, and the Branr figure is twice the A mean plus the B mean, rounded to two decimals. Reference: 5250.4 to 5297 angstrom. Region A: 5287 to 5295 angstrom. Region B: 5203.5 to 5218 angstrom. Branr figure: -0.27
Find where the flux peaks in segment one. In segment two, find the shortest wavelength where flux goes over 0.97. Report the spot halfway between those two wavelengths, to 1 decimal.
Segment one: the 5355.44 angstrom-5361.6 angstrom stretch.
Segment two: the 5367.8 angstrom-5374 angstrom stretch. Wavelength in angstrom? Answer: 5364.7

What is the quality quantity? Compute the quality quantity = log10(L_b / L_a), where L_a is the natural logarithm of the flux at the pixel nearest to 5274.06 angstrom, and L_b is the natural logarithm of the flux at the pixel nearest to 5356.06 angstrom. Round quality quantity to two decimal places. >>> 0.09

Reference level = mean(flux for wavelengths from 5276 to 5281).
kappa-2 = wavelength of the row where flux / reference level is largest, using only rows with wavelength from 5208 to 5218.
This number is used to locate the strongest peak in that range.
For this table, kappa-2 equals 5216.09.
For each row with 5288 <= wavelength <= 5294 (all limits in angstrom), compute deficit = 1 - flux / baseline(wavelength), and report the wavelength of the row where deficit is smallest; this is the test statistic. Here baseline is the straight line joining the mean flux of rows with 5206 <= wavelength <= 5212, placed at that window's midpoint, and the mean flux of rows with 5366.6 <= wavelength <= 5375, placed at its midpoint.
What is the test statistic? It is 5292.31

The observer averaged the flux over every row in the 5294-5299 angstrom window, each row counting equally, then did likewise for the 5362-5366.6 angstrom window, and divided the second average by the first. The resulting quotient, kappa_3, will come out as 1.01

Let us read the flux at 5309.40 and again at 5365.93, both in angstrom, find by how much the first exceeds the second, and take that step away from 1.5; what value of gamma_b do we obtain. 1.35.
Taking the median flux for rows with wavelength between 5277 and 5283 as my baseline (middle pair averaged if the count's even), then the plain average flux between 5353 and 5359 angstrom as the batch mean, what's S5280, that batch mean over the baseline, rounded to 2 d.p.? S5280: 0.94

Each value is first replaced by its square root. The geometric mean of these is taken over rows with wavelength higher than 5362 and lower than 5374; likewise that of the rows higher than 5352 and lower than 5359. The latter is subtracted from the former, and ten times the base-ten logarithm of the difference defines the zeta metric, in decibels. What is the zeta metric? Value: -12.7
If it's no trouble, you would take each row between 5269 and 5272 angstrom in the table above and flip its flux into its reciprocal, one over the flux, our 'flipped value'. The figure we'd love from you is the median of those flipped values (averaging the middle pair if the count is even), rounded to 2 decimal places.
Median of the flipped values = 0.95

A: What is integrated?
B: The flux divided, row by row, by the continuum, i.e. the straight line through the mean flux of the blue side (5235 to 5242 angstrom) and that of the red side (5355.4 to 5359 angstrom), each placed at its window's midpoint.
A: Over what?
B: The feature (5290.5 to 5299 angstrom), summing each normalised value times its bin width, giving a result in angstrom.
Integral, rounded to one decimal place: 8.4 angstrom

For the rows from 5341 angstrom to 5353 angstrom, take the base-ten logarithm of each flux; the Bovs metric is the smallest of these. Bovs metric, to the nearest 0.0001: -0.0757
